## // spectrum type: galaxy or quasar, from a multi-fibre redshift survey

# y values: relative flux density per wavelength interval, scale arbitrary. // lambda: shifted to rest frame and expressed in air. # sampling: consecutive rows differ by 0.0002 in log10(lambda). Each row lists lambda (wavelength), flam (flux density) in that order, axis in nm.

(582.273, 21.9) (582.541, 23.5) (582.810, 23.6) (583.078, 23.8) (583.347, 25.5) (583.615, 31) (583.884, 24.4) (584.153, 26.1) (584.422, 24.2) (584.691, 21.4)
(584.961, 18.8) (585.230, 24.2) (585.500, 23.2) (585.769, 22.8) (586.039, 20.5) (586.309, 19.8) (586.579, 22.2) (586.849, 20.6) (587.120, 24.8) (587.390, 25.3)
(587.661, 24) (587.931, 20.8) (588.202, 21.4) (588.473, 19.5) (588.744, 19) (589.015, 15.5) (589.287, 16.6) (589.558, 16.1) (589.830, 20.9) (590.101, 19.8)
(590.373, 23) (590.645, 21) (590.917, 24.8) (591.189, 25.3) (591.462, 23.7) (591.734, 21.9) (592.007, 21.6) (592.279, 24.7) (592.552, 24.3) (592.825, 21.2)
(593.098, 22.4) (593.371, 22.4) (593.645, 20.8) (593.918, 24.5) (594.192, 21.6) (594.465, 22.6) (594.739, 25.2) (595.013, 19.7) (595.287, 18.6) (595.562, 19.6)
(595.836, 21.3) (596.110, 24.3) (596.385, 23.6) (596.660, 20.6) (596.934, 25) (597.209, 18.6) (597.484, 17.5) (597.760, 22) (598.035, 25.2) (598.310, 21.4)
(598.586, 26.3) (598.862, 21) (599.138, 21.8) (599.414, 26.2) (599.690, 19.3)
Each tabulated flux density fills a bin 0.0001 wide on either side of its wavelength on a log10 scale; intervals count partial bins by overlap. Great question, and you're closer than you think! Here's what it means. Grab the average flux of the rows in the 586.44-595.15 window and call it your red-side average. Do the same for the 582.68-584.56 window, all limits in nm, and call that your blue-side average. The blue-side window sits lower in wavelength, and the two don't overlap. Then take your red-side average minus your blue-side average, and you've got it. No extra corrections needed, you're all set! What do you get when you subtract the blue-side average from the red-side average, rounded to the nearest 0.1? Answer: -3.7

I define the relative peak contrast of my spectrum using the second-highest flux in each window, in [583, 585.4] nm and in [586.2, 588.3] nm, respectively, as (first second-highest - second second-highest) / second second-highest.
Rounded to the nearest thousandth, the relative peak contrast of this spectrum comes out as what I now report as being 0.052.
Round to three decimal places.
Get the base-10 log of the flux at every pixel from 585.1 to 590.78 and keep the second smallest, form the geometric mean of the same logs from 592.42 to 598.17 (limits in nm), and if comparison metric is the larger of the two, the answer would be 1.338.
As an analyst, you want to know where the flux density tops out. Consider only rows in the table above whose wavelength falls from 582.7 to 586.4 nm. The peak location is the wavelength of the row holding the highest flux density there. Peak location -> 583.615 nm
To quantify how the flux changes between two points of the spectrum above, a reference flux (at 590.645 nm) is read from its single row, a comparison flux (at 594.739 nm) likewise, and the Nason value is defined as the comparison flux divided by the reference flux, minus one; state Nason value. 0.20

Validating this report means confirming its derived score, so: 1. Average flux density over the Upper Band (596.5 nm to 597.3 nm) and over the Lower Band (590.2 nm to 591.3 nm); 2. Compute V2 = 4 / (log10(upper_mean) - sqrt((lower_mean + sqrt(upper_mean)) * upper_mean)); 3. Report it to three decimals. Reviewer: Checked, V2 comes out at -0.172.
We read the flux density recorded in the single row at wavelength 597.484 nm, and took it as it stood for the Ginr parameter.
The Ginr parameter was 17.5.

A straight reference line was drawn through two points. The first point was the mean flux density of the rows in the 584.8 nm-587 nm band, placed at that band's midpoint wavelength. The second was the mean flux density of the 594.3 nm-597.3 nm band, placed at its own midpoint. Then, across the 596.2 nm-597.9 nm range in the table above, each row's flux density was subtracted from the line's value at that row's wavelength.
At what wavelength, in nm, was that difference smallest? 596.934 nm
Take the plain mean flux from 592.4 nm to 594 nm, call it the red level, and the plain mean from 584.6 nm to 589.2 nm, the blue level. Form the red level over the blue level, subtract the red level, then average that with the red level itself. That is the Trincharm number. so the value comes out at 0.53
